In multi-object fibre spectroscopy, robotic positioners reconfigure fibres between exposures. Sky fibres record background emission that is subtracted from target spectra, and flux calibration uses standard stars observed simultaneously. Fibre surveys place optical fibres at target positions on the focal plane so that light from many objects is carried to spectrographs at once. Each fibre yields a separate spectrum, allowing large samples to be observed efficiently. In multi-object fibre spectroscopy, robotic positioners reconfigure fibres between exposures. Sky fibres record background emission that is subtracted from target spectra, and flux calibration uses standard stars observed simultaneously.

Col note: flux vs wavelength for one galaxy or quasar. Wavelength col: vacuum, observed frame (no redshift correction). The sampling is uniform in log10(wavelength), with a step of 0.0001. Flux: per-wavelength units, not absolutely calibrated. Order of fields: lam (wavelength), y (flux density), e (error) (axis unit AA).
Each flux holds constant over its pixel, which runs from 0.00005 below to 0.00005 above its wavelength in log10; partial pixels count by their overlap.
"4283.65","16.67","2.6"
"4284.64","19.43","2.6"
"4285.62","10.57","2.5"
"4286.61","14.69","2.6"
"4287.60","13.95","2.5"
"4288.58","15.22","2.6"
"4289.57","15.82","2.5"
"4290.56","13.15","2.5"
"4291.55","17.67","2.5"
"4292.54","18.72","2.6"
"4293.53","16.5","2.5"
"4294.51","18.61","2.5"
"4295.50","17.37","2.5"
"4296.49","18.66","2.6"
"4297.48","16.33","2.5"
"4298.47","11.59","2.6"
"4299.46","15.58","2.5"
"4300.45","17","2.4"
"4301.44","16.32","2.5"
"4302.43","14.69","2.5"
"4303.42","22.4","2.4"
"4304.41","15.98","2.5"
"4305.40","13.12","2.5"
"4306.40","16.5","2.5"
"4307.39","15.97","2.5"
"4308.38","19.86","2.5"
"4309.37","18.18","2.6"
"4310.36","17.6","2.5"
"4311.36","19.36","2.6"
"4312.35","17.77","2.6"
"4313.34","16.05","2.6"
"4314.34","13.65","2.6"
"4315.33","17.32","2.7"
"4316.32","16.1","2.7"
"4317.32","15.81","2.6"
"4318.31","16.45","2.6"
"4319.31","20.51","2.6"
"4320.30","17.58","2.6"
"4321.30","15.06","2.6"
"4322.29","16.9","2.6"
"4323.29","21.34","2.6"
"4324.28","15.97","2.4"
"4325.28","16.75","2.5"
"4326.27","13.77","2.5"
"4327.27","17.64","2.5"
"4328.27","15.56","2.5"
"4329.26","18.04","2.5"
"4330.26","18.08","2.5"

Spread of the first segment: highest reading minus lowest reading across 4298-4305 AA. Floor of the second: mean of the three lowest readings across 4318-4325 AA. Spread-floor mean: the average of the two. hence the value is 13.3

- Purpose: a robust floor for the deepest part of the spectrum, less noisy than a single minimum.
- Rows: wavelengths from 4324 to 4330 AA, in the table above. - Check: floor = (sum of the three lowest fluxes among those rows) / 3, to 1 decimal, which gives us 15.1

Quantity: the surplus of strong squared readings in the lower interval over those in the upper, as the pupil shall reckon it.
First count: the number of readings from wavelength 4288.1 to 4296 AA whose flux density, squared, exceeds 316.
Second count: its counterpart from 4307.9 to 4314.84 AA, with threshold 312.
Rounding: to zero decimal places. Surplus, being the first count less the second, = -2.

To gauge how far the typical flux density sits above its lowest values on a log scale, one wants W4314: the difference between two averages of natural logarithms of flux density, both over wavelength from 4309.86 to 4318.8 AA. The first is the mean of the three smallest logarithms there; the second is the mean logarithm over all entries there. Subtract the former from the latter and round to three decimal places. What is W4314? 0.093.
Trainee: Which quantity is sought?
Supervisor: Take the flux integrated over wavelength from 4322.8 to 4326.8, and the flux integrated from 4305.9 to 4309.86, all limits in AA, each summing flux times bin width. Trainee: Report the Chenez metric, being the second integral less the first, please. 2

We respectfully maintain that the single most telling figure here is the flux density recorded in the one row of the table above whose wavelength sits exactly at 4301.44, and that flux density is 16.32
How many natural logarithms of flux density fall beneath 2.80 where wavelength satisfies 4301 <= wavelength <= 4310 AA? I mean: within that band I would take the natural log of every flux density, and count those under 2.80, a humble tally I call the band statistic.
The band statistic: 5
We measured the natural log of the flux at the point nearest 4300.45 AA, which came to 2.83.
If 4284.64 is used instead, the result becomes 2.97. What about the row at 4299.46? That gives 2.75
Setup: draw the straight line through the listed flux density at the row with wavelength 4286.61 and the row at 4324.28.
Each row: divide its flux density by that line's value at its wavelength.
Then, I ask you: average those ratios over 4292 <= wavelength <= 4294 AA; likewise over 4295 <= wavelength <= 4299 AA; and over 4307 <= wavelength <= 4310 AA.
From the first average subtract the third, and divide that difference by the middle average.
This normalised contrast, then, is 0.01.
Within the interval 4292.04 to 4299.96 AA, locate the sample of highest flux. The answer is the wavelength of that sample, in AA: 4292.54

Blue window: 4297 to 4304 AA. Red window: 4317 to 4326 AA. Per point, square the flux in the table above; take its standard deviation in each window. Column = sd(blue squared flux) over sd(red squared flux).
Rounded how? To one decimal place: 1.4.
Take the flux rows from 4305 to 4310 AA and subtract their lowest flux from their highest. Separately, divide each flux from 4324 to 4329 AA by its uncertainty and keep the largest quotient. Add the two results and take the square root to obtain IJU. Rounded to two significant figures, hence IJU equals 3.7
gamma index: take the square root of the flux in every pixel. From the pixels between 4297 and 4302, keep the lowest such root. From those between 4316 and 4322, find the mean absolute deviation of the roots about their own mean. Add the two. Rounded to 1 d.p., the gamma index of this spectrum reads 3.6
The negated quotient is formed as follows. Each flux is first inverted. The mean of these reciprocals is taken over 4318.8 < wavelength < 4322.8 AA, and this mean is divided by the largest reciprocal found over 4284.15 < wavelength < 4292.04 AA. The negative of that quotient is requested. -0.61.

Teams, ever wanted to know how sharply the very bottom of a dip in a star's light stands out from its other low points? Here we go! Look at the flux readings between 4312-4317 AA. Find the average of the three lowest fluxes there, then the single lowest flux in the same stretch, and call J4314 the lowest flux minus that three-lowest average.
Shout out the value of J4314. -1.6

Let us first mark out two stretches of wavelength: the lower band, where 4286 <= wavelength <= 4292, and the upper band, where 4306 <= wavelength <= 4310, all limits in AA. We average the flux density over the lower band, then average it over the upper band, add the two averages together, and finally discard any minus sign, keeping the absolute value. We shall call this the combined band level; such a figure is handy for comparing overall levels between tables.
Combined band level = 32.7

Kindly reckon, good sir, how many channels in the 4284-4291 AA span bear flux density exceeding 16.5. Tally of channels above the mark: 1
